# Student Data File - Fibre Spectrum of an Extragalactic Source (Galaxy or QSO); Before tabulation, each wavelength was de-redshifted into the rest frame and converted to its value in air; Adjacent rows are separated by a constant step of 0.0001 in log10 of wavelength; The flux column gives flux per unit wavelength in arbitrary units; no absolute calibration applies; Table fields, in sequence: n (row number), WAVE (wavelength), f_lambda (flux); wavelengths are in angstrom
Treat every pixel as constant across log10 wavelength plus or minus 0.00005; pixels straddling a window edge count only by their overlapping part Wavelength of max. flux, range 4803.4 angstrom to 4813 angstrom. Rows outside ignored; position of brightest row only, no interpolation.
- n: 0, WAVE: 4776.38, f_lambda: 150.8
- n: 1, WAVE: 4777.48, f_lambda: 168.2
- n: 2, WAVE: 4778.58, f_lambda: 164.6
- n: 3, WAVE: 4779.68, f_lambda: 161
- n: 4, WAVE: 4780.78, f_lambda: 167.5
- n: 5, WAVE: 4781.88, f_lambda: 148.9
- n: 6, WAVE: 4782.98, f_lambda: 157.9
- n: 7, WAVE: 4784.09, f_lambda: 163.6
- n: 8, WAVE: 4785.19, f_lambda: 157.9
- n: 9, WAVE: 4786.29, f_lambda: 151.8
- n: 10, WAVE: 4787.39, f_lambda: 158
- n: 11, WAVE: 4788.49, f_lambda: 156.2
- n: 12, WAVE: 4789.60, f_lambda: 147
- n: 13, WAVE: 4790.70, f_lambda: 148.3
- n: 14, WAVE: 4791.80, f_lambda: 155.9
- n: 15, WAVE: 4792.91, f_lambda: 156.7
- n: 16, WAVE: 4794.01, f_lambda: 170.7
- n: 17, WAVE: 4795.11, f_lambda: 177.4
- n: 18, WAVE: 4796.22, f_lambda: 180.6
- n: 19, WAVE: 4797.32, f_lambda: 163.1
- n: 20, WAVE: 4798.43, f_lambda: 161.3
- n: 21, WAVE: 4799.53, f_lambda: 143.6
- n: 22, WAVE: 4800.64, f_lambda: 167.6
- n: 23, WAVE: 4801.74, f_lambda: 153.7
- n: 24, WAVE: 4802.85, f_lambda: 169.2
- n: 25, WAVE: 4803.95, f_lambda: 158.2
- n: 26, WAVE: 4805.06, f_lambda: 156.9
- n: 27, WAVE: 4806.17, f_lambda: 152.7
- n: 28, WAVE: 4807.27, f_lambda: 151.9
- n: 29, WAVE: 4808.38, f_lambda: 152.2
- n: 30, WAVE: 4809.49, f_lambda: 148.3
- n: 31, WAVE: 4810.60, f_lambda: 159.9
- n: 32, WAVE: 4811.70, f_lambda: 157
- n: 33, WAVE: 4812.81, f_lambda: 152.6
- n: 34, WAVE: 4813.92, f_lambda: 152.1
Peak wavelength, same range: 4810.60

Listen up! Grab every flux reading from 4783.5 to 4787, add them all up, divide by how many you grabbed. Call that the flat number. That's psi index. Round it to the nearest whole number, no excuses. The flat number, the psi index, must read 158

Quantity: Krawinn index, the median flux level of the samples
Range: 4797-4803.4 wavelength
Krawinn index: 162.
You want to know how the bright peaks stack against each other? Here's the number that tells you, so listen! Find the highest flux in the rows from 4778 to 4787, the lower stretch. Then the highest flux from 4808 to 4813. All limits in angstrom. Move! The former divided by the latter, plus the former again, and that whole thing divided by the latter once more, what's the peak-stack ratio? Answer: 1.05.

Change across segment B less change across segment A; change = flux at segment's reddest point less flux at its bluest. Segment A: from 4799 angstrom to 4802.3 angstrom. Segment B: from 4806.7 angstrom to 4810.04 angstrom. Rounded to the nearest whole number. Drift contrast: -14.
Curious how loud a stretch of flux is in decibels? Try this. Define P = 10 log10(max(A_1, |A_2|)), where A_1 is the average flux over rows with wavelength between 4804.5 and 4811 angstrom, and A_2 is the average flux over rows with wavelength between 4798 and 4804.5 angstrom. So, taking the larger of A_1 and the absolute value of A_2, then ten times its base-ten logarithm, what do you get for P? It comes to 22.0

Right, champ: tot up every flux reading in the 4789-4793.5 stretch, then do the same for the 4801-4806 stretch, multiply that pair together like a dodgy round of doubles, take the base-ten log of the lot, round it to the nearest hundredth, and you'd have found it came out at 5.59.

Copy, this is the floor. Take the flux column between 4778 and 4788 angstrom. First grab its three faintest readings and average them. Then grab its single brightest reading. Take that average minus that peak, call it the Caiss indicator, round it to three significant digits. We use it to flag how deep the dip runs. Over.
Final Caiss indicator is -14.6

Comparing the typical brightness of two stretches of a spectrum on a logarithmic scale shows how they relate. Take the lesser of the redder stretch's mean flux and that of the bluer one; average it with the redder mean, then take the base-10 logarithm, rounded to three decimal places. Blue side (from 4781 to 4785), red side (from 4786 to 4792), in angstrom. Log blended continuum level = 2.184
